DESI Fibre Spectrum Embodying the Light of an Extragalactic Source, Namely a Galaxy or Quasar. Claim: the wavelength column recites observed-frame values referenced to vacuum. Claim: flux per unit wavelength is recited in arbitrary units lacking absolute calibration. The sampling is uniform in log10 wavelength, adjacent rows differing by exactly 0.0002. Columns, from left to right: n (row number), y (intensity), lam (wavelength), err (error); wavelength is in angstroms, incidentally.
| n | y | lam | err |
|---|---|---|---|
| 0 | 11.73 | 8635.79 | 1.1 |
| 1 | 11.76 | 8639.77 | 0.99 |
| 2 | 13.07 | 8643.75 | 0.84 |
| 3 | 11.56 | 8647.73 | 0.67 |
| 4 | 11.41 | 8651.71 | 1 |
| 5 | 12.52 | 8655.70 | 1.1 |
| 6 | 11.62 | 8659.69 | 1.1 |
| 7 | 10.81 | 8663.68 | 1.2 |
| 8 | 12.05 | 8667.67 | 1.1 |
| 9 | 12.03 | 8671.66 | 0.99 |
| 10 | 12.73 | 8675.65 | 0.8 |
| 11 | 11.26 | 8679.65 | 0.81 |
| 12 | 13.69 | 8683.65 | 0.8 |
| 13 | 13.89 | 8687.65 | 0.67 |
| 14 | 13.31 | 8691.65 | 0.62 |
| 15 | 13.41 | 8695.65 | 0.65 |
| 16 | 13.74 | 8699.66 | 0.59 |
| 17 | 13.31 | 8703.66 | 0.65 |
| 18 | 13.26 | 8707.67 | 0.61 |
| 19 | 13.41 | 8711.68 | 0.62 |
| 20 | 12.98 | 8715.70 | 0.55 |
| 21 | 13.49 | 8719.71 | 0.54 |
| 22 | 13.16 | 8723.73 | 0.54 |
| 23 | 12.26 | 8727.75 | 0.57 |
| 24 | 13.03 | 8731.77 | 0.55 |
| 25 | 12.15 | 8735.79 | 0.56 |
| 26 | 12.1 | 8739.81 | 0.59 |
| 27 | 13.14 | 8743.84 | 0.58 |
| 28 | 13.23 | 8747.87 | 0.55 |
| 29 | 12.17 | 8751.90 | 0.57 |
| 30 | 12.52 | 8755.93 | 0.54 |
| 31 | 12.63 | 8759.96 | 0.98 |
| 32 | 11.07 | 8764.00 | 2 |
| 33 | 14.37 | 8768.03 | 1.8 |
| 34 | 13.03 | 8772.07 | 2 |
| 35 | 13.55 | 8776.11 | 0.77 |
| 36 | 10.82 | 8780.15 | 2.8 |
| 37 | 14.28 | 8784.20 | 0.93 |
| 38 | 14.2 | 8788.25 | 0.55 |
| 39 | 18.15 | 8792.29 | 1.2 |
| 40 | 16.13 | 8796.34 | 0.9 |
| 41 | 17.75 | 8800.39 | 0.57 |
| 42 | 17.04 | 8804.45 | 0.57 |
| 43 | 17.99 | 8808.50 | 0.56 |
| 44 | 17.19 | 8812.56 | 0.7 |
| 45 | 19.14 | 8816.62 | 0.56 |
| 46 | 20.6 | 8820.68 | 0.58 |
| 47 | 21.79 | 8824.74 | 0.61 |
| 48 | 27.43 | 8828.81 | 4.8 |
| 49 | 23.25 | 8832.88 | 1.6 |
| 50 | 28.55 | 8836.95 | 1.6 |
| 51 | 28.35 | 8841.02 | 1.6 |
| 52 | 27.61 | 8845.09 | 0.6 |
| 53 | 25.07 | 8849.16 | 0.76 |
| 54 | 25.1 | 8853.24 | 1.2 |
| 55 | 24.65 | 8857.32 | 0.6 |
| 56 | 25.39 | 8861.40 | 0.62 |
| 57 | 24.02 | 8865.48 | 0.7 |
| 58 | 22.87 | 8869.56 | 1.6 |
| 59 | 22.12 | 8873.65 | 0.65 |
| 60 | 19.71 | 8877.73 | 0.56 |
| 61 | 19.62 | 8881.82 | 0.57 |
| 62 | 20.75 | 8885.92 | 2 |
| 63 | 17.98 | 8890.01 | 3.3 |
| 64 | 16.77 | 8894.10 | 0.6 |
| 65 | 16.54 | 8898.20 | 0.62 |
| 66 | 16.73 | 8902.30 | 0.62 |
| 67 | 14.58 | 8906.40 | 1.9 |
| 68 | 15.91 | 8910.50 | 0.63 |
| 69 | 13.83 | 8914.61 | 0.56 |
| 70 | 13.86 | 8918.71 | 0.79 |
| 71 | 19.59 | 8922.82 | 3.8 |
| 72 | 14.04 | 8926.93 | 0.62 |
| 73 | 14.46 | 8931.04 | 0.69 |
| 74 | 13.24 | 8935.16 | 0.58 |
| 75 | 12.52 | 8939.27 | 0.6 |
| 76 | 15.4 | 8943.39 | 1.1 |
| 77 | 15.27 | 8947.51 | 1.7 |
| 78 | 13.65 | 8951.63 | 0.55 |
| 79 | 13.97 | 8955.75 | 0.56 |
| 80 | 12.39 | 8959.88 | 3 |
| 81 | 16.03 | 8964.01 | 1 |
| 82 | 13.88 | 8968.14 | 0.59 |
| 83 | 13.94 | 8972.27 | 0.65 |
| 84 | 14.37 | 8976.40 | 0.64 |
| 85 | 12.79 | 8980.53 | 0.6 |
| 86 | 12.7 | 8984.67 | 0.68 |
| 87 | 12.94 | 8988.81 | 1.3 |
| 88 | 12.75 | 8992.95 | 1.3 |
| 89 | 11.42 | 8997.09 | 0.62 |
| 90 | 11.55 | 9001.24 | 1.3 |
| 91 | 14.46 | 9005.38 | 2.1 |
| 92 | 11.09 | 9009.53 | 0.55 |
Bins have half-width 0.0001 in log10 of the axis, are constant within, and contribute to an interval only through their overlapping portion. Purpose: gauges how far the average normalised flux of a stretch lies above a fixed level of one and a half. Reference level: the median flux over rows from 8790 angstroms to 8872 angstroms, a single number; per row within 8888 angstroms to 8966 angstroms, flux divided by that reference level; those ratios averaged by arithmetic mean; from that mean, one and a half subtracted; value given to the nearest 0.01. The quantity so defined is -0.85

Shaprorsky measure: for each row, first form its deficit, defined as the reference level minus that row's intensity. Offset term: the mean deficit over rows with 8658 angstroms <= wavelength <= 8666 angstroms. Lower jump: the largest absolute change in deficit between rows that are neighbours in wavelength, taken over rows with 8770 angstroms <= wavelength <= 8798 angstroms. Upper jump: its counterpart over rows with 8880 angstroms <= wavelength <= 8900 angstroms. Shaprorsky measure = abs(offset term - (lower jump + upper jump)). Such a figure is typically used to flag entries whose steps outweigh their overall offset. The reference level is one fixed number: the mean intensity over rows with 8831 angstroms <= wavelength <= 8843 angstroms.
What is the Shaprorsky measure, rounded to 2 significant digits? 8.8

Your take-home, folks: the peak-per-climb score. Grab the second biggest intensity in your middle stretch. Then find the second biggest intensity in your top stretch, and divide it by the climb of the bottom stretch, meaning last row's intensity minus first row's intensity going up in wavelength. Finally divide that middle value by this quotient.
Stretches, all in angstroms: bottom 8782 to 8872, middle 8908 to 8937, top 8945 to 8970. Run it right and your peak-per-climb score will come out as 9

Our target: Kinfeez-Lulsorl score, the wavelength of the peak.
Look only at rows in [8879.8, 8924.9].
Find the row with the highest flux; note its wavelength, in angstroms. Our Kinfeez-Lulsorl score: 8885.92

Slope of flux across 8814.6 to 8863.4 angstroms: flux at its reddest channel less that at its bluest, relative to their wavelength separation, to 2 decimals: 0.14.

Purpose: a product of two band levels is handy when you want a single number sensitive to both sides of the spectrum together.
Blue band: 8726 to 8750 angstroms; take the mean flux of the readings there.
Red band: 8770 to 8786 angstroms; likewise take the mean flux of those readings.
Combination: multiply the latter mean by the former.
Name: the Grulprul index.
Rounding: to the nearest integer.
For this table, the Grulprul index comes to 163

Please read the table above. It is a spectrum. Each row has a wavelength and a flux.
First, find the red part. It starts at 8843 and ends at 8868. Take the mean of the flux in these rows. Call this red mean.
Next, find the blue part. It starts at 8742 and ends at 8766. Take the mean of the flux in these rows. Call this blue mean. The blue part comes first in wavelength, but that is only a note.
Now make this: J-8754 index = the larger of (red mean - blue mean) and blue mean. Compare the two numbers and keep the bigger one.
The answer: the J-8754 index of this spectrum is 12.8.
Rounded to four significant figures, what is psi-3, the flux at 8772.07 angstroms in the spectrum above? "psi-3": 13.03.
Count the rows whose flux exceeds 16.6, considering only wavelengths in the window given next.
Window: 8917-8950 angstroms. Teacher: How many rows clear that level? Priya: 1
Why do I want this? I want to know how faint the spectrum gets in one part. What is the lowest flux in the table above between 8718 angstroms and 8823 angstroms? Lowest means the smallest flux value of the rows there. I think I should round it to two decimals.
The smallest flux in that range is 10.82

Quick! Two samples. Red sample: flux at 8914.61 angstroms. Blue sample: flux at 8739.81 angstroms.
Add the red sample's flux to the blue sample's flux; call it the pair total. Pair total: 26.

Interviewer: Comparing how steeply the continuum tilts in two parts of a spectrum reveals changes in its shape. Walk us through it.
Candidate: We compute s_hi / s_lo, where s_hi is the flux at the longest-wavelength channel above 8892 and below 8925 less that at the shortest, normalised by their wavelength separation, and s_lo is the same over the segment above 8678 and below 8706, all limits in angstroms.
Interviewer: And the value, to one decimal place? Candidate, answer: 1.2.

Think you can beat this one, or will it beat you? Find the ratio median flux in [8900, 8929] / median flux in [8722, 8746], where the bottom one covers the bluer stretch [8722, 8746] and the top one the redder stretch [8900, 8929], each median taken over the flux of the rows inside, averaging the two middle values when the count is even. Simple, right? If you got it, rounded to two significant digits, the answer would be 1.2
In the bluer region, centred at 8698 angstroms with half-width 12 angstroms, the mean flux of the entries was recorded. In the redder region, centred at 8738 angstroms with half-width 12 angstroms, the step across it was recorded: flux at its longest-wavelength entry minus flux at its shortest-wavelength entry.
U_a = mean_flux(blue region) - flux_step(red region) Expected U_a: 12.5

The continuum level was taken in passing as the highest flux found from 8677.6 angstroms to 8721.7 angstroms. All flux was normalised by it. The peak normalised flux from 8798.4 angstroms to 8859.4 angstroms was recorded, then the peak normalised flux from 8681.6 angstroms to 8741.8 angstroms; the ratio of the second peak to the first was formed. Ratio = 0.5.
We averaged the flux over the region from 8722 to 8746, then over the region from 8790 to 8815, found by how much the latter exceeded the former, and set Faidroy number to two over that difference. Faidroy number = 0.4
